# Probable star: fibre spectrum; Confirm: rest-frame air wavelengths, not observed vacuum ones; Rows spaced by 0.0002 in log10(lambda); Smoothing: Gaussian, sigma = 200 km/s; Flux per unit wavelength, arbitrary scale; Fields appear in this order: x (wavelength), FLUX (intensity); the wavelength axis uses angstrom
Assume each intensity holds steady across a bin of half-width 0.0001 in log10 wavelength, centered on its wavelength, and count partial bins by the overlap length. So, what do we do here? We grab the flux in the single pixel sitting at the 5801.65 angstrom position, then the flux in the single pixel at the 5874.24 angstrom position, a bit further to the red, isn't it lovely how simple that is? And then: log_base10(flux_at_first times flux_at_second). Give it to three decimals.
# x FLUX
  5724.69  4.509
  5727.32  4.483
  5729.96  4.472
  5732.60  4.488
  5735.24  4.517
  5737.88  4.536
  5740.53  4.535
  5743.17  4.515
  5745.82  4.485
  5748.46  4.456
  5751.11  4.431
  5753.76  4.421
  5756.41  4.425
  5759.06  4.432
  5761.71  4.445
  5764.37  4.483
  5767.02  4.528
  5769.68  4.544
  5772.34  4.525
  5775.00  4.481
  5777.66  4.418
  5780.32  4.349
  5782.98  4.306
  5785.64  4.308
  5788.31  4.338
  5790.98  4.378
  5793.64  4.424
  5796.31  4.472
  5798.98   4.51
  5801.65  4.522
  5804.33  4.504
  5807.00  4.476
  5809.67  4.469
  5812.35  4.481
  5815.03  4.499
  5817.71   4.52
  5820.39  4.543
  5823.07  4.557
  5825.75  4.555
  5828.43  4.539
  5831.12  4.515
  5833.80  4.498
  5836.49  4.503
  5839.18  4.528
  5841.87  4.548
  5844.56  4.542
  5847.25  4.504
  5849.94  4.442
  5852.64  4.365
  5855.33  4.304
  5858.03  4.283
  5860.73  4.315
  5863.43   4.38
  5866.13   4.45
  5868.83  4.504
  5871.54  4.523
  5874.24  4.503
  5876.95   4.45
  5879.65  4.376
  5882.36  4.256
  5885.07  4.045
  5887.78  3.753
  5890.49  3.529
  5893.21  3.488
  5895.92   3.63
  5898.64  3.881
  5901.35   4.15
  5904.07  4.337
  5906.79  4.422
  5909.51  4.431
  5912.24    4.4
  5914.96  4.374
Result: 1.309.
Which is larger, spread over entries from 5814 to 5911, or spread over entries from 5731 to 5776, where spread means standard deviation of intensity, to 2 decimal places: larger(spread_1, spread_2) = 0.30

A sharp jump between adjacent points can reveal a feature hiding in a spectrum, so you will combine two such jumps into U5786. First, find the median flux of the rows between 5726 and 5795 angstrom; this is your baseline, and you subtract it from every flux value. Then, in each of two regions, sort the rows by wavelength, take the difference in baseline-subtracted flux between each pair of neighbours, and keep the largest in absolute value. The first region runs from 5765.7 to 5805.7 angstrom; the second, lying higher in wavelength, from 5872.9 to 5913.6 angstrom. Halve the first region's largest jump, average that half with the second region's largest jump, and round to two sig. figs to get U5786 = 0.16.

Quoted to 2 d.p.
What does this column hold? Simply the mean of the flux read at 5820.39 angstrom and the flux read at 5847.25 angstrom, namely 4.52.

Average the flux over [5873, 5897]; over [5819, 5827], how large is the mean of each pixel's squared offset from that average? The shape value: 0.30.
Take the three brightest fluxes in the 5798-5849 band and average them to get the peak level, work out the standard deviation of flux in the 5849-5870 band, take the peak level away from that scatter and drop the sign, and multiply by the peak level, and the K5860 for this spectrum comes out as 20.4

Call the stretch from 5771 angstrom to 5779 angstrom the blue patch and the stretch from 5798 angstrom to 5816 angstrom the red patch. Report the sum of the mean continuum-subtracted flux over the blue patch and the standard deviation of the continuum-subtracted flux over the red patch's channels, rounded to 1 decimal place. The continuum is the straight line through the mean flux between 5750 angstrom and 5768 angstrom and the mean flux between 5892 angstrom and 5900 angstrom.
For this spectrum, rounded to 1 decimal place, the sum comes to 0.1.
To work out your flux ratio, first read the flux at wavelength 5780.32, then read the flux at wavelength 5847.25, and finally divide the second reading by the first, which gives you 1.04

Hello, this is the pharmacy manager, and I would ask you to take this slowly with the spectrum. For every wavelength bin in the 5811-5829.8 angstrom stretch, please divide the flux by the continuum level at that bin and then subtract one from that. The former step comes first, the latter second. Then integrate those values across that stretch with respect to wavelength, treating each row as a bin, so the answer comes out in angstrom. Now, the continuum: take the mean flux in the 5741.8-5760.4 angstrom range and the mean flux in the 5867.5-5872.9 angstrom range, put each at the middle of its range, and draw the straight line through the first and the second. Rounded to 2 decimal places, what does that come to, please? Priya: 0.17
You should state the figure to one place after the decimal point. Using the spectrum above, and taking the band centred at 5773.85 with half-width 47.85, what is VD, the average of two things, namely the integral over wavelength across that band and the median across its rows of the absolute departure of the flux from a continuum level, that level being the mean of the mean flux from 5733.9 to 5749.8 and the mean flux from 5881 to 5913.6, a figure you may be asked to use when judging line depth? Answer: 9.6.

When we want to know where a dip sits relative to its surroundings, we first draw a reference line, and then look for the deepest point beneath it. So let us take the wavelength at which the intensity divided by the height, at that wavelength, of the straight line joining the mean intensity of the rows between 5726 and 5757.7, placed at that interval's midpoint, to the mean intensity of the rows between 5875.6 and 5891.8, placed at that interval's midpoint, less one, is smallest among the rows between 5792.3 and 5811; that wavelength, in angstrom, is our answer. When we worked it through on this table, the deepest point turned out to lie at 5793.64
